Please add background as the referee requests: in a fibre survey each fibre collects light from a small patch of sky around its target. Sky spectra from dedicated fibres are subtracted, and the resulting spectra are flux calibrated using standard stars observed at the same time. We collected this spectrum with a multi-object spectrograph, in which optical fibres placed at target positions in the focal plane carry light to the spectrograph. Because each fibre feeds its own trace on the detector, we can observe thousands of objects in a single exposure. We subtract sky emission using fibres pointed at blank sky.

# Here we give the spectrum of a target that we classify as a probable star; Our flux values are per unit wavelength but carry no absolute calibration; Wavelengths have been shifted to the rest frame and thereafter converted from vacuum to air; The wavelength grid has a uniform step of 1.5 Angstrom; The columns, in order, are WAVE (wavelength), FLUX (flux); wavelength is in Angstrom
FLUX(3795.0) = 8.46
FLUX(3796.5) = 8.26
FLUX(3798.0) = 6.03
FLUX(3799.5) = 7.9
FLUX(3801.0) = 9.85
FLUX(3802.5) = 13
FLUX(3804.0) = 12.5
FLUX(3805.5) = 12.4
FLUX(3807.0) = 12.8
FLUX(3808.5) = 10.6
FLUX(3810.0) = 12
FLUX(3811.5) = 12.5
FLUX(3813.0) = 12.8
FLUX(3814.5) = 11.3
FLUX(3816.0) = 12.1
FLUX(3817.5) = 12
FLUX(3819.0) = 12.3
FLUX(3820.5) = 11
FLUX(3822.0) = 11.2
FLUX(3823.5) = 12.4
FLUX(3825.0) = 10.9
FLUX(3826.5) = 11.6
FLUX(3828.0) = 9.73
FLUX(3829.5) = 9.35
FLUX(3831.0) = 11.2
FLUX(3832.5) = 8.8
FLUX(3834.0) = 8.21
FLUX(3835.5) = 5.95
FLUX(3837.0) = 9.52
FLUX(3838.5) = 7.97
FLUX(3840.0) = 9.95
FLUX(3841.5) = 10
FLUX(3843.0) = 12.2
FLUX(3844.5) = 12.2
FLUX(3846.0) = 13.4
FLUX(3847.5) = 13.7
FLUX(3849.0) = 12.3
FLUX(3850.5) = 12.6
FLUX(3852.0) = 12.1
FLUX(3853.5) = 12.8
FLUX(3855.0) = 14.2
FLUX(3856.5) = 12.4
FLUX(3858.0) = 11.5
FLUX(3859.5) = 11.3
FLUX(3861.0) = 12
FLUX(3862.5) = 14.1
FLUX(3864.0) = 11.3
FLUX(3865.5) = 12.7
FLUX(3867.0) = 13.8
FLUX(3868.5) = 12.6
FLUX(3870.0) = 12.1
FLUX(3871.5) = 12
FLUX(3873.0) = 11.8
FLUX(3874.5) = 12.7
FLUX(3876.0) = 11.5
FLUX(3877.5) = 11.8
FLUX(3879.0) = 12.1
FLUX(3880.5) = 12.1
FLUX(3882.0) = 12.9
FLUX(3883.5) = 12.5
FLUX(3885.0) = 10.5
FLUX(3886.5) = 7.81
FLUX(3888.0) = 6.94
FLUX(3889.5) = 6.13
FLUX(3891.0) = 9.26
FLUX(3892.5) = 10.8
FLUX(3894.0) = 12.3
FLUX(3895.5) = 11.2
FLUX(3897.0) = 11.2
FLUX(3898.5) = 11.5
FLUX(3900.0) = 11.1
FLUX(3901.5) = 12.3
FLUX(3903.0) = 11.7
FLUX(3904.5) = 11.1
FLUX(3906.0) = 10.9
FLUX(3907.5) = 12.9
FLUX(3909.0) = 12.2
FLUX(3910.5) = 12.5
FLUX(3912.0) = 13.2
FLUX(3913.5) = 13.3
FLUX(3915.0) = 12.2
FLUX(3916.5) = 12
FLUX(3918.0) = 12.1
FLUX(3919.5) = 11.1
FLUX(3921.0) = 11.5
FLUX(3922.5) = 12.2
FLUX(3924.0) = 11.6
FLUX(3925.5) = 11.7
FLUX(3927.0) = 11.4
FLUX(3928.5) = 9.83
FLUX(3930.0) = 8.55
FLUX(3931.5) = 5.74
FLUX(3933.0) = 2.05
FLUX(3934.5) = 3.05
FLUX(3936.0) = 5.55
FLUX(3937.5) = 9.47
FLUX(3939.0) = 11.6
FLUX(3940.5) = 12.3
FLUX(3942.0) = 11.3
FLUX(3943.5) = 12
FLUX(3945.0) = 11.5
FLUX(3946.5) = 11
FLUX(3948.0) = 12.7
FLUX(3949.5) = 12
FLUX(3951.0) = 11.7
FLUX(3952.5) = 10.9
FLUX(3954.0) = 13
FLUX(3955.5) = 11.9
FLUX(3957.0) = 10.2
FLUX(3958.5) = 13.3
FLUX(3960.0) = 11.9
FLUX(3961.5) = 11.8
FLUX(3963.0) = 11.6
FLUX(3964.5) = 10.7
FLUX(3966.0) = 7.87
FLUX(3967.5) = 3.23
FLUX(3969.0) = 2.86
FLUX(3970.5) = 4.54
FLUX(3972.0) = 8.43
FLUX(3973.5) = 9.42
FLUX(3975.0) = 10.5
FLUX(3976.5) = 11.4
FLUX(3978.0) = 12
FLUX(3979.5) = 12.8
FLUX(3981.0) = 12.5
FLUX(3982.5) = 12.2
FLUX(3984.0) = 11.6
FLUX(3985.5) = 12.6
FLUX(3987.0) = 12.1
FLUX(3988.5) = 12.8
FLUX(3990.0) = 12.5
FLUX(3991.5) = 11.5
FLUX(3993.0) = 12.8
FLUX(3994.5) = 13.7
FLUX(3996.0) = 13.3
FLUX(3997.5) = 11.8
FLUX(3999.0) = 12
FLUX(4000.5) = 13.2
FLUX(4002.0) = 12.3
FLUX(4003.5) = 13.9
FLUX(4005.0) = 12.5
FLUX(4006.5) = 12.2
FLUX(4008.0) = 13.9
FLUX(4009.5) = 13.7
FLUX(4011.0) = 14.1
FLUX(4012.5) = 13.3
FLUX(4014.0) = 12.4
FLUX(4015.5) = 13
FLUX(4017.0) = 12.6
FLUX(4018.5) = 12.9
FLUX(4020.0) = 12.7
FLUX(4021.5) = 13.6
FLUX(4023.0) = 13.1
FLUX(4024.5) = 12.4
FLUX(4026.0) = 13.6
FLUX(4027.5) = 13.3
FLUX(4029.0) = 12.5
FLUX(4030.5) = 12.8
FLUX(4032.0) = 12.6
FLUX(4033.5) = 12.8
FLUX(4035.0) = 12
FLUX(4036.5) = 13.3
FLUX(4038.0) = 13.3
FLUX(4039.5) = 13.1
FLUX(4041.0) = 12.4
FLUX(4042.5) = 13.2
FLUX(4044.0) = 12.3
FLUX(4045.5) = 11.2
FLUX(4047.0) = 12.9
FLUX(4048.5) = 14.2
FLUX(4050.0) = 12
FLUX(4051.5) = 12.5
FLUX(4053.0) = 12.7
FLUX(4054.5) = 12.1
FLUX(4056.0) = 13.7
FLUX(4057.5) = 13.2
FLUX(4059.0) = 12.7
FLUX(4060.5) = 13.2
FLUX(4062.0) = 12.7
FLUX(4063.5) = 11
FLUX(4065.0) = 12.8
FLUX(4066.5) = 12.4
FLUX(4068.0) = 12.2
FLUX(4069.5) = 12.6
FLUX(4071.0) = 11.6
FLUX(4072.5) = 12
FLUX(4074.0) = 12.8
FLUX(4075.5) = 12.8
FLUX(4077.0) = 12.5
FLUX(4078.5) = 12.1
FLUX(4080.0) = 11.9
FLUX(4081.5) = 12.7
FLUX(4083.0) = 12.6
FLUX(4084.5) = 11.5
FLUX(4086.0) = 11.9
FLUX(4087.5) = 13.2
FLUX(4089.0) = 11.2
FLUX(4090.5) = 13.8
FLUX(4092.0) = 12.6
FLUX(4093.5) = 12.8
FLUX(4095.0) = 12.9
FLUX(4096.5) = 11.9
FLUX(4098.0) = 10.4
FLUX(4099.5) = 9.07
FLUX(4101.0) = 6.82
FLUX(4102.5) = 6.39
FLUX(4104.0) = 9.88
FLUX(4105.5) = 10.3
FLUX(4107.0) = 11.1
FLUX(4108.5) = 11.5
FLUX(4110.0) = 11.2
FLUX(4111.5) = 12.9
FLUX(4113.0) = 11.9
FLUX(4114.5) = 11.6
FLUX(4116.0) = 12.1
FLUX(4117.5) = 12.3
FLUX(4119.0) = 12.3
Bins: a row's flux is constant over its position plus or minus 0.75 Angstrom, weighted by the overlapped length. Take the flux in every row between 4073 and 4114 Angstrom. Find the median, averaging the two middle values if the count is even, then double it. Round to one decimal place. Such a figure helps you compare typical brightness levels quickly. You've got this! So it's 23.8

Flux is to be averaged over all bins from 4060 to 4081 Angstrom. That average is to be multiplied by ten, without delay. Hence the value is 123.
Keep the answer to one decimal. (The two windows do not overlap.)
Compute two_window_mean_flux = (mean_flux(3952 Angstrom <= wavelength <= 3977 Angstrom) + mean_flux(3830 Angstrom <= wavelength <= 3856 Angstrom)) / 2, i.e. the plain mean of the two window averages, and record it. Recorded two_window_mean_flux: 10.3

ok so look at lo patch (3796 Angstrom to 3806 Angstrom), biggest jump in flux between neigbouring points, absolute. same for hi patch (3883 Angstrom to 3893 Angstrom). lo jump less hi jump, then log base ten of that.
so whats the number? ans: -1.7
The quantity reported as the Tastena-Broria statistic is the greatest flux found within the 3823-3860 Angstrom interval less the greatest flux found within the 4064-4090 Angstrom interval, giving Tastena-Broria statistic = 1.0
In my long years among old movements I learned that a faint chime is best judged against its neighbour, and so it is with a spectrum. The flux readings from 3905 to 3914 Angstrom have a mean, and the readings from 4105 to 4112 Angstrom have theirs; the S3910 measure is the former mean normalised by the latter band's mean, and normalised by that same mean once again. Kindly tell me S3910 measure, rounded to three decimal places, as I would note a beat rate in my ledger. 0.096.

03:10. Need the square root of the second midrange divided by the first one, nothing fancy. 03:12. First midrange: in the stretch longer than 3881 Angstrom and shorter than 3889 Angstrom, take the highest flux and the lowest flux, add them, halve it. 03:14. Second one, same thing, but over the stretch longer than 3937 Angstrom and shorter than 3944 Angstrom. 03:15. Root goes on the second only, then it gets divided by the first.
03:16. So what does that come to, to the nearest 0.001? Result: 0.333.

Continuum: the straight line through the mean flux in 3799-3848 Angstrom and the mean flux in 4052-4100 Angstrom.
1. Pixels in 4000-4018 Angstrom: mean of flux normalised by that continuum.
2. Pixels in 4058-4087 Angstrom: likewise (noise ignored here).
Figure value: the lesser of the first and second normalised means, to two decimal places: 1.00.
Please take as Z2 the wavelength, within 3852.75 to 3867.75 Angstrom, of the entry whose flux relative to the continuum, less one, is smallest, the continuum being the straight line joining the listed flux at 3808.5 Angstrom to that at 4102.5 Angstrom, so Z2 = 3859.5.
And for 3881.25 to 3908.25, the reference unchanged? 3889.5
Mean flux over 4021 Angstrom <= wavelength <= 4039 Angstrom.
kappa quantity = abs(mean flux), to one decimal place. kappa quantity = 12.9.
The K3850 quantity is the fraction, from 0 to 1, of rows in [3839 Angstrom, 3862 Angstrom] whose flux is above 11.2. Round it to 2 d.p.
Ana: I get 0.87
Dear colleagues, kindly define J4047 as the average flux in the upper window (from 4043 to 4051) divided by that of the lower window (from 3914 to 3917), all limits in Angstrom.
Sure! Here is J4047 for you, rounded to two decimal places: 1.03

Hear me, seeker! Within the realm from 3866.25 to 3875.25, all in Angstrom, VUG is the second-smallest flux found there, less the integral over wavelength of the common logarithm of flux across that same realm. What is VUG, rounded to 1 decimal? 2.1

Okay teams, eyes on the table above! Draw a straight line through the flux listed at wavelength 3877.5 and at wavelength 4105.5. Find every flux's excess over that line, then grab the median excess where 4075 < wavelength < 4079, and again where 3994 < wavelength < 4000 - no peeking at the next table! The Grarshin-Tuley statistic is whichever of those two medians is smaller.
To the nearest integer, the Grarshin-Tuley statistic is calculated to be 2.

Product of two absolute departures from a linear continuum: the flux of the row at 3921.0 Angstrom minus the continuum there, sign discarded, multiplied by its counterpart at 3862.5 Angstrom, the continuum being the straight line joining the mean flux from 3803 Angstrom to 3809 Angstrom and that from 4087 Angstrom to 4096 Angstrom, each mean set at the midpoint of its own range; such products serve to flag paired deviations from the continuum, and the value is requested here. 1.6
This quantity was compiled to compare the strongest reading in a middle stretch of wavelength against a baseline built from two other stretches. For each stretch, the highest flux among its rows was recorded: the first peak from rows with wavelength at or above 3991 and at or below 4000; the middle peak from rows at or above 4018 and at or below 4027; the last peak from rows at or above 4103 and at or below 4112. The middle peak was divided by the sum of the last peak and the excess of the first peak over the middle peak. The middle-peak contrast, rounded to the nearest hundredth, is 1.05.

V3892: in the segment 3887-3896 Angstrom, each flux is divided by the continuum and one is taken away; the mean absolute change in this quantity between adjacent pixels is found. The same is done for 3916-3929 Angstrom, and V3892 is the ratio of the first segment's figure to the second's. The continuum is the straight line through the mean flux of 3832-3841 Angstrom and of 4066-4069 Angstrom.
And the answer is 2.86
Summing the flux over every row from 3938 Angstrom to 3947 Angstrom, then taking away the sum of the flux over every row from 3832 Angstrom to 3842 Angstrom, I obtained 9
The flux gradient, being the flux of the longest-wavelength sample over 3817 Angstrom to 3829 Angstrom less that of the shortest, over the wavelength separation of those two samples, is -0.2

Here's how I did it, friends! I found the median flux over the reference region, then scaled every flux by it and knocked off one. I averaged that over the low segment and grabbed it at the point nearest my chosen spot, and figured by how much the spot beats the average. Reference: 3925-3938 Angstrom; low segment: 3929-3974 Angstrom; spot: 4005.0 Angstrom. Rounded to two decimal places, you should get 0.36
